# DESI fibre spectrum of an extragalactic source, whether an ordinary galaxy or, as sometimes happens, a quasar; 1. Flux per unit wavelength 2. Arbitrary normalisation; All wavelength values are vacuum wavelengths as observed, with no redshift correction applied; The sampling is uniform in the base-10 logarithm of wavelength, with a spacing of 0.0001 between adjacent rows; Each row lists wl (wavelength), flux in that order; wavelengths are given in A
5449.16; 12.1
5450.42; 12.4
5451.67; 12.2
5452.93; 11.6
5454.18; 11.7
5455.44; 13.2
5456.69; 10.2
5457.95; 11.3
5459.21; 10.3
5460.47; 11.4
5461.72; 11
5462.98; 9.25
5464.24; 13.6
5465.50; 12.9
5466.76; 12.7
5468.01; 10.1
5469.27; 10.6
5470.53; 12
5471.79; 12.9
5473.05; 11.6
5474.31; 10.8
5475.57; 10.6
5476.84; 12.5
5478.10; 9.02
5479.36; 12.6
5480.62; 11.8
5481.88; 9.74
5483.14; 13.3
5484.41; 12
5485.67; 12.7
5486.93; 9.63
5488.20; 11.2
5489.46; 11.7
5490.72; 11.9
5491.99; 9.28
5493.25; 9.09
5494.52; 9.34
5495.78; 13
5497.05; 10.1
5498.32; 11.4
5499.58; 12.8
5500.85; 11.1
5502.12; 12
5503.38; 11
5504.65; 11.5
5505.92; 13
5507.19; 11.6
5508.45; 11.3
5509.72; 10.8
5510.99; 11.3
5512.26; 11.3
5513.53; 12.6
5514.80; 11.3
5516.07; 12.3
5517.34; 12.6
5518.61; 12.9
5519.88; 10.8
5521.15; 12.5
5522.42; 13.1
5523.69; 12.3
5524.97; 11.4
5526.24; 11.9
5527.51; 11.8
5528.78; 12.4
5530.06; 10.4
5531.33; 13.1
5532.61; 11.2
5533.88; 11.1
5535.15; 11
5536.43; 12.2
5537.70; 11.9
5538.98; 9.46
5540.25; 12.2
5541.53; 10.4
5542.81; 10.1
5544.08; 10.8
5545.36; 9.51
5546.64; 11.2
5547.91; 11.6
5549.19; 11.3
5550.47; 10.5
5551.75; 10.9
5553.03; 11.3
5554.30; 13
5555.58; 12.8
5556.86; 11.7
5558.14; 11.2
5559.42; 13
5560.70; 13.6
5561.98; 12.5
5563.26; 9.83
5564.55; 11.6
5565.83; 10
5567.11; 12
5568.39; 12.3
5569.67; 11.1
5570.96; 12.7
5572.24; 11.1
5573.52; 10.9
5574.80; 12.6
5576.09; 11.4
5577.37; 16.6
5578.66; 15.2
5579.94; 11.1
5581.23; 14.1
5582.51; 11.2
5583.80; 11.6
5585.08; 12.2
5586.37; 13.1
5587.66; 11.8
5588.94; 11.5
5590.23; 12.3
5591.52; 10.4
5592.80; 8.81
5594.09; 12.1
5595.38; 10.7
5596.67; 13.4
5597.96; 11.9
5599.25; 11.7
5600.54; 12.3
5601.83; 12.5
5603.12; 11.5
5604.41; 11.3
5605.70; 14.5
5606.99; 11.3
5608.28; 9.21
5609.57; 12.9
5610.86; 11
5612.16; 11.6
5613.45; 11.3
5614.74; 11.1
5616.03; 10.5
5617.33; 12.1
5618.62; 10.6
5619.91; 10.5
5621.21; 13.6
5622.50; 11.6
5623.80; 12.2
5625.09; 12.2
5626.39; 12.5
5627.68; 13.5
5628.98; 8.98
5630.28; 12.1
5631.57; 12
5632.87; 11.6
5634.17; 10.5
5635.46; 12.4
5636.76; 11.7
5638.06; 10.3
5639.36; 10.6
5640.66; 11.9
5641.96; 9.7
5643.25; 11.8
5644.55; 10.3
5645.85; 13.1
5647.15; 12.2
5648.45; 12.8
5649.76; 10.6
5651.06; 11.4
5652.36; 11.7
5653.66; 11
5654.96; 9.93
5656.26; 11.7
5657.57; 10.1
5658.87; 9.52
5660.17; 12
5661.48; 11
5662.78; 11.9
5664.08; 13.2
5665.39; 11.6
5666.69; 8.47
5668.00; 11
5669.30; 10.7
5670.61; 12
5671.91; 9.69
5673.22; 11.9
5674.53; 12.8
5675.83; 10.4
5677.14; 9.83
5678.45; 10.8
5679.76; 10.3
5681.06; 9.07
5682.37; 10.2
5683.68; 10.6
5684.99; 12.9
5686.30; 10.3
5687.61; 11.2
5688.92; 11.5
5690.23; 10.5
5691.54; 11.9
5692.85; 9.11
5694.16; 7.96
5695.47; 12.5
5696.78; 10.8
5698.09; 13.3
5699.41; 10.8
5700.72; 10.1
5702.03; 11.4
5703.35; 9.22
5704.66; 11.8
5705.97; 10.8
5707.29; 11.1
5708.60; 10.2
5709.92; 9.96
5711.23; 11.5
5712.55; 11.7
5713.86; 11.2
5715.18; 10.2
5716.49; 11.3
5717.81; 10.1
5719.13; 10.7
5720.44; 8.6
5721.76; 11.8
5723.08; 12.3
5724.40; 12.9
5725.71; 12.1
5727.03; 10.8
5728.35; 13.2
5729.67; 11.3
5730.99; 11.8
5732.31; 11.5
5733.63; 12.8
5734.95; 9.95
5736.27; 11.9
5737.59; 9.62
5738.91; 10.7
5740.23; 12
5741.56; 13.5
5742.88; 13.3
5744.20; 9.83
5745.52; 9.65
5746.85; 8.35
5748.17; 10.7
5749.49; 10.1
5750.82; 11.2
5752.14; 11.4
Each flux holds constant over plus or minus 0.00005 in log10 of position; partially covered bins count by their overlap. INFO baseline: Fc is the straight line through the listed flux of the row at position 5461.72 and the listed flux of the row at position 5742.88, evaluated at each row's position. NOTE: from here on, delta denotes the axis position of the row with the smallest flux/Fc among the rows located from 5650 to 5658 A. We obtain 5654.96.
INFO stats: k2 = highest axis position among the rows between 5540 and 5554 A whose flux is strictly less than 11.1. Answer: 5551.75 A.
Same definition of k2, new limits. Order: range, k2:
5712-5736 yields 5734.95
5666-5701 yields 5700.72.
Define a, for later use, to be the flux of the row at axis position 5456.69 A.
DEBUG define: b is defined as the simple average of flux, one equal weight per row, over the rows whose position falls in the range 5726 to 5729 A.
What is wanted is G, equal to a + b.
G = 22.2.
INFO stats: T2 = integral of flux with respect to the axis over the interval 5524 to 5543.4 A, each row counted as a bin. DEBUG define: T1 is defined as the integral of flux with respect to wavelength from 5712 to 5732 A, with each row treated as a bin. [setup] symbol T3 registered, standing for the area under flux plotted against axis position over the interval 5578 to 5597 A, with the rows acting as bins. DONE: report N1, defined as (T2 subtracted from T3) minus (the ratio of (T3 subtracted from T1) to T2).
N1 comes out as 6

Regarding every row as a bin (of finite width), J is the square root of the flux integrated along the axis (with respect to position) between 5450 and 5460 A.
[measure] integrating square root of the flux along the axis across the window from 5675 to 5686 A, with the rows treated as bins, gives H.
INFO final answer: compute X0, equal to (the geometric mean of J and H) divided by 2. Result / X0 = 17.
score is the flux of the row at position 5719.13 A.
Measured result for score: 10.7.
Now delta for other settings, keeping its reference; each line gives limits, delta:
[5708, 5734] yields 5720.44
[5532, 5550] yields 5538.98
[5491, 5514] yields 5493.25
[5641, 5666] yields 5658.87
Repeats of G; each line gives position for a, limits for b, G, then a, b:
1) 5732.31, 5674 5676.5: 23.1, 11.5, 11.6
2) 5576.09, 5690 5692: 22.6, 11.4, 11.2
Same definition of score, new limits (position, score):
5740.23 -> 12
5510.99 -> 11.3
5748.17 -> 10.7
